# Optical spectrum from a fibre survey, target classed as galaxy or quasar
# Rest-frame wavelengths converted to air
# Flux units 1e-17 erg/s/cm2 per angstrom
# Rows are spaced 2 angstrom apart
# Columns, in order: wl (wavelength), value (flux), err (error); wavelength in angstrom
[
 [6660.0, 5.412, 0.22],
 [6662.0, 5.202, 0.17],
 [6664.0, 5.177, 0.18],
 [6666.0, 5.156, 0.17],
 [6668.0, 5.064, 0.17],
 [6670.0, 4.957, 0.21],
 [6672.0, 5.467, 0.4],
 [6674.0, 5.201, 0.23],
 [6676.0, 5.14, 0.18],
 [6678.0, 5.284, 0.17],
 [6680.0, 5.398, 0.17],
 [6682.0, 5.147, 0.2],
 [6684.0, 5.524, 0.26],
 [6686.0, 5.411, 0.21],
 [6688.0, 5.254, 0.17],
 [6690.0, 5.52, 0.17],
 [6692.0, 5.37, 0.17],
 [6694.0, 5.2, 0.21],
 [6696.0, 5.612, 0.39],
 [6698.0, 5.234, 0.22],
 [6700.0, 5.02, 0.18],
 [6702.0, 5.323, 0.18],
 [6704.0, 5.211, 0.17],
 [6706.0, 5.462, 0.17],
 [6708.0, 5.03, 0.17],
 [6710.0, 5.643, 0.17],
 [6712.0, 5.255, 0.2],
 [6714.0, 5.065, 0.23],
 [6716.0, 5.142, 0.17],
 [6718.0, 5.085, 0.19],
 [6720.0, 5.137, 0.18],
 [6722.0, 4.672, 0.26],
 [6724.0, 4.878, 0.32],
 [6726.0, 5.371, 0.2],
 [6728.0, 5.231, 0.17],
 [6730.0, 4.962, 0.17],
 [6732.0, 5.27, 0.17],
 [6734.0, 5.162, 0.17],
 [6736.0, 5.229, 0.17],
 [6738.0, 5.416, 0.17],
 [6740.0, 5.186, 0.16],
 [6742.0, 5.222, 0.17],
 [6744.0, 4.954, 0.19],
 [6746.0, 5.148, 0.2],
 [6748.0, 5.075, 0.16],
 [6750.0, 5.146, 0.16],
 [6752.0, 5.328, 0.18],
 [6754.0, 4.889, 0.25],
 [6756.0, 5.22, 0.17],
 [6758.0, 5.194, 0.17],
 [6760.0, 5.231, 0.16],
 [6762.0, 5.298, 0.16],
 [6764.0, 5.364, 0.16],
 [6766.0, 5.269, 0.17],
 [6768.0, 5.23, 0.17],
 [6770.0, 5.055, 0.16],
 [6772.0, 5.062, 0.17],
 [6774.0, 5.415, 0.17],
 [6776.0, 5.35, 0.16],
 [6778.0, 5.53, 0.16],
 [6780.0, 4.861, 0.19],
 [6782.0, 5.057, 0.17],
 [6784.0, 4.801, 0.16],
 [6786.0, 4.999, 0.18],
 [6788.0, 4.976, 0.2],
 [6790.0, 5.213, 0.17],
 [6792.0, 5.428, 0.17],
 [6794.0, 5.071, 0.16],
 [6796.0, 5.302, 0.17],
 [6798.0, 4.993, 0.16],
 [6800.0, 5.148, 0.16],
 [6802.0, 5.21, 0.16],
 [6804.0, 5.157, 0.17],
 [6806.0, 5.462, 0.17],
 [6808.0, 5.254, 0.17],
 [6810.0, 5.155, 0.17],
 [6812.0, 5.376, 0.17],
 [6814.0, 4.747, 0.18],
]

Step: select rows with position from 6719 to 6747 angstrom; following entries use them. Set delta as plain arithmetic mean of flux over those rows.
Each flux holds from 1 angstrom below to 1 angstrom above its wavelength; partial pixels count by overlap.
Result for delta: 5.13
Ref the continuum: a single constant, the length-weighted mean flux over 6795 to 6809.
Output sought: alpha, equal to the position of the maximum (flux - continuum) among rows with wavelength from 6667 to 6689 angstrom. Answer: 6684.0 angstrom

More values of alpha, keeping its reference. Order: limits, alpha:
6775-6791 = 6778.0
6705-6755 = 6710.0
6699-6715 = 6710.0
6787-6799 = 6792.0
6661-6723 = 6710.0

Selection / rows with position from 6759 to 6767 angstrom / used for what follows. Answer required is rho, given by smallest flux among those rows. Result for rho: 5.231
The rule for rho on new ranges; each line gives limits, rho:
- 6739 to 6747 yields 4.954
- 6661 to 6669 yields 5.064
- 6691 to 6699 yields 5.2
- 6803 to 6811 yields 5.155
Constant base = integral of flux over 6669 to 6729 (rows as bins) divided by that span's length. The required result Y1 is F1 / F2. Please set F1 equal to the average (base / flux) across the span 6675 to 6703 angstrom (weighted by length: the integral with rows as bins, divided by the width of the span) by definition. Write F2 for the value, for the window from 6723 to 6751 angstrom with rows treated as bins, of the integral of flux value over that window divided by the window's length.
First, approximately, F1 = 0.987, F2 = 5.16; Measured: 0.191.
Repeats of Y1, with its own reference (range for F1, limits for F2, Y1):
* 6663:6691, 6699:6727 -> 0.193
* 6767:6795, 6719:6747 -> 0.199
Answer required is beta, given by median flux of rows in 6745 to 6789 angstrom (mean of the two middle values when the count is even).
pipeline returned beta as 5.17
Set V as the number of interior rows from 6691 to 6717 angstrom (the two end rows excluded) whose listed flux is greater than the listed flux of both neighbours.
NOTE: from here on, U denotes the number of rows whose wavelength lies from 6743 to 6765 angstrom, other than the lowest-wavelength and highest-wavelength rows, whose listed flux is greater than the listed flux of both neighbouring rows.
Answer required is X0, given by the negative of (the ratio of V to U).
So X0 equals -1.3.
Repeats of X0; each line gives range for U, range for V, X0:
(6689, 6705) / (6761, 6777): -1.0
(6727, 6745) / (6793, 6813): -1.0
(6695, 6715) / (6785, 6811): -1.3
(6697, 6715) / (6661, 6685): -0.7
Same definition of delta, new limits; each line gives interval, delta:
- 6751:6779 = 5.25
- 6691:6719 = 5.26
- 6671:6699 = 5.34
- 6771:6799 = 5.15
